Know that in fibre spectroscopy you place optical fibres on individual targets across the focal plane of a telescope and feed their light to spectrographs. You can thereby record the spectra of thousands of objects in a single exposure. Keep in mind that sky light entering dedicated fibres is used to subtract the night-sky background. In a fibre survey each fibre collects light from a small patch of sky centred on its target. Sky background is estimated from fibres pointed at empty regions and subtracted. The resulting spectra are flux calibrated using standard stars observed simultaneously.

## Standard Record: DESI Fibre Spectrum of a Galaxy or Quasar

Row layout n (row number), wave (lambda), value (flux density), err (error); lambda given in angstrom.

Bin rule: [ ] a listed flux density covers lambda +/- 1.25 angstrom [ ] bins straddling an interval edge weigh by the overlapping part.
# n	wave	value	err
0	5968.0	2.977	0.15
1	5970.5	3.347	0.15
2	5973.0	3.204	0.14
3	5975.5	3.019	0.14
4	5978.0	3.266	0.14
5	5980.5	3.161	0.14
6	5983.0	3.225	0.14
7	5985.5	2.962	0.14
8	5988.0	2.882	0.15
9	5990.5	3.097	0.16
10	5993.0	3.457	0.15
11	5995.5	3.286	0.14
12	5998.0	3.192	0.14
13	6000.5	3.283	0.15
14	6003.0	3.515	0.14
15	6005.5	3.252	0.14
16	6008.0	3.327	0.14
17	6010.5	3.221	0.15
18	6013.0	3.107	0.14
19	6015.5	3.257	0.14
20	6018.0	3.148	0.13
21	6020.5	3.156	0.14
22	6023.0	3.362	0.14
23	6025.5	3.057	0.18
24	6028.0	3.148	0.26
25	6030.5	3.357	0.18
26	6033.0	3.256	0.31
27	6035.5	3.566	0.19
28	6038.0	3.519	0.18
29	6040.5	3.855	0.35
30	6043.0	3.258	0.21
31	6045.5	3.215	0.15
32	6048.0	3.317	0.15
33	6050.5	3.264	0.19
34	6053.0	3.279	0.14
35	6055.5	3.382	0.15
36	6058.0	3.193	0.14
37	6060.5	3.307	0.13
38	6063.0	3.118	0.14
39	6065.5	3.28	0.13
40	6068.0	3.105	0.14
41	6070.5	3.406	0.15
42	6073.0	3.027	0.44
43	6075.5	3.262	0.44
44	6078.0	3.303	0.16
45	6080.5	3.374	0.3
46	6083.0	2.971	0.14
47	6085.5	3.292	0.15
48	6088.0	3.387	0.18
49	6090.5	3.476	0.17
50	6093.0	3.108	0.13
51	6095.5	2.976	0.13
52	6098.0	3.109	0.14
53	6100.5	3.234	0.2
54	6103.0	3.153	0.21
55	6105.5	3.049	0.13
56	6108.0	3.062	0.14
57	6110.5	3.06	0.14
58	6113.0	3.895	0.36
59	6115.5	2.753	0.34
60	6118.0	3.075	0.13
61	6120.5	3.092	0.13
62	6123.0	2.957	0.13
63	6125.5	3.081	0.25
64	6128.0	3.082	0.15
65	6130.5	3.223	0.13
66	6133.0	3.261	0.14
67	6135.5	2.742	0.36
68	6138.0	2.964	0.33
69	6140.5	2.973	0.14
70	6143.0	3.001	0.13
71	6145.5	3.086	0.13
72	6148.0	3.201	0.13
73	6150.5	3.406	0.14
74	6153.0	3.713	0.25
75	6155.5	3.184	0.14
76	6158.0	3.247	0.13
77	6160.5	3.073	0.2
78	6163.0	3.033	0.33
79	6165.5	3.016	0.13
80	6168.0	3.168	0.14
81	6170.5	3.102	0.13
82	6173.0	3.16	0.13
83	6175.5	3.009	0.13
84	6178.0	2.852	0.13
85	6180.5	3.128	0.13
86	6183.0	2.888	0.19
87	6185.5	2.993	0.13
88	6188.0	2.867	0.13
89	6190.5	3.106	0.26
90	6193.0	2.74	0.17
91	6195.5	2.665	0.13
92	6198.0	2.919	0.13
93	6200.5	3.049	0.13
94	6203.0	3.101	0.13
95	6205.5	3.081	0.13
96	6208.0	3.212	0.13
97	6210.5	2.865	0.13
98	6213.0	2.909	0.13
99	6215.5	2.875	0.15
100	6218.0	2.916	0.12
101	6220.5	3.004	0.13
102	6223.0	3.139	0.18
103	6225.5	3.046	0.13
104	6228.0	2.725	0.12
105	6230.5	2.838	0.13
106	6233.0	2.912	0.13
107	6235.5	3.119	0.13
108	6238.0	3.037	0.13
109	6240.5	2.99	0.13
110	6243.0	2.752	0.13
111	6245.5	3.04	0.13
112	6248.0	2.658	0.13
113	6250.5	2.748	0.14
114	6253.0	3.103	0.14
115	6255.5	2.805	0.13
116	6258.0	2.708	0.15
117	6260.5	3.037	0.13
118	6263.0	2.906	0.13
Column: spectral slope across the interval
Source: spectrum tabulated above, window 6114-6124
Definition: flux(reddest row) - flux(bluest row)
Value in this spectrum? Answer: 0.20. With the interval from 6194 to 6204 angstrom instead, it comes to 0.44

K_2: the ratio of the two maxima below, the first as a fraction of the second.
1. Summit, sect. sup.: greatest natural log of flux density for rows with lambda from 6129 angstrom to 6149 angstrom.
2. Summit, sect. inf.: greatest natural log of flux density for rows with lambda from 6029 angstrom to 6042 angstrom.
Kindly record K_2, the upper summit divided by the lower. 0.88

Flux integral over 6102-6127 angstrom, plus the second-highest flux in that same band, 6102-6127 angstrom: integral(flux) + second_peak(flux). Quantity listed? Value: 81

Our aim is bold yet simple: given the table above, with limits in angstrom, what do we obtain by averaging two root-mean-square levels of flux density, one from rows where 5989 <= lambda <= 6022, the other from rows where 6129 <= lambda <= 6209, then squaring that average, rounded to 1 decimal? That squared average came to 10.0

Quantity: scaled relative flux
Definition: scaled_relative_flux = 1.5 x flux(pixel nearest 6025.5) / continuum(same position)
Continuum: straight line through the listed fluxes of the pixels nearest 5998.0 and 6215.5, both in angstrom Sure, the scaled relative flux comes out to 1.45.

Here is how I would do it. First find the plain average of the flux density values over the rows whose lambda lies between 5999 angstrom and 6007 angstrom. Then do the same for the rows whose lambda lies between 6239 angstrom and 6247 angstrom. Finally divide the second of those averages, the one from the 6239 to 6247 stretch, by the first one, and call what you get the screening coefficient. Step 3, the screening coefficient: 0.874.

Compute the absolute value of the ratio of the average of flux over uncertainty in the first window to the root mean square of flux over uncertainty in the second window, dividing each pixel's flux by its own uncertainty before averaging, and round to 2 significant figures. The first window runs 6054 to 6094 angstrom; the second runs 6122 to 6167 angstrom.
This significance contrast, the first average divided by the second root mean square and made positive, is 0.98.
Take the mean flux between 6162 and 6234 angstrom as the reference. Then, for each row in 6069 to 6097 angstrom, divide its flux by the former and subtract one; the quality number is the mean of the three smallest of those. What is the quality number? 0.005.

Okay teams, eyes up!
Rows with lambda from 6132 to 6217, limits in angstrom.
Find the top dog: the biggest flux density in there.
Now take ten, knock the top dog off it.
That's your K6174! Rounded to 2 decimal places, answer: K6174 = 6.29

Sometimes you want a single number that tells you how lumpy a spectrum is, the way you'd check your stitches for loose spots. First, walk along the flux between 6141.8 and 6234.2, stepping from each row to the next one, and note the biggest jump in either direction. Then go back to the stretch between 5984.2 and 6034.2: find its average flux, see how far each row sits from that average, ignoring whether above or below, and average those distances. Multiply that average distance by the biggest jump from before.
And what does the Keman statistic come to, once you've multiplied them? 0.063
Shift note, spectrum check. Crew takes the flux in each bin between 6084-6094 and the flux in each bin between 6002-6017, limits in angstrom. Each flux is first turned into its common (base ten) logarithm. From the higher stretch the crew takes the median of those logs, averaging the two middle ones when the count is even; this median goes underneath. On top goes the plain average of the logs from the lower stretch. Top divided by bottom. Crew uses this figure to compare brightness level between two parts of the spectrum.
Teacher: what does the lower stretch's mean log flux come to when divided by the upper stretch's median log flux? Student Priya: 0.98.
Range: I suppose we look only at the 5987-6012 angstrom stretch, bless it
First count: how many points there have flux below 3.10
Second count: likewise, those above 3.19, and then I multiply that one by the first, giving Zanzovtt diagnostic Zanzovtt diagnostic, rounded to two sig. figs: 16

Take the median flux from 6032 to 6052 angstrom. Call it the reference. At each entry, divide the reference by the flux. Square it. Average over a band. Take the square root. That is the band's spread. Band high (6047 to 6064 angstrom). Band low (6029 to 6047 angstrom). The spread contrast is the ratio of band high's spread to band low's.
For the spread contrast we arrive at 1.05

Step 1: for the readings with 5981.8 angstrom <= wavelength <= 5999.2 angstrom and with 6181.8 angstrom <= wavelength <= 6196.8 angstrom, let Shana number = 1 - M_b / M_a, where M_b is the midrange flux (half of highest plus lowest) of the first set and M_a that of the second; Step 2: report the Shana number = -0.10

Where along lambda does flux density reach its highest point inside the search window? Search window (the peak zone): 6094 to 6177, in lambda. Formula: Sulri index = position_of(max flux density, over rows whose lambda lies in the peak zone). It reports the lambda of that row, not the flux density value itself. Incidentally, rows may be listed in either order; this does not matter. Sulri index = 6113.0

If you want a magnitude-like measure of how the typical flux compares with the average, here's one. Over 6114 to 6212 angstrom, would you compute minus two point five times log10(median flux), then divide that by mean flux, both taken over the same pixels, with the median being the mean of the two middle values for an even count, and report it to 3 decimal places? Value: -0.399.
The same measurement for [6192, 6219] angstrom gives -0.395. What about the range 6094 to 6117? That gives -0.387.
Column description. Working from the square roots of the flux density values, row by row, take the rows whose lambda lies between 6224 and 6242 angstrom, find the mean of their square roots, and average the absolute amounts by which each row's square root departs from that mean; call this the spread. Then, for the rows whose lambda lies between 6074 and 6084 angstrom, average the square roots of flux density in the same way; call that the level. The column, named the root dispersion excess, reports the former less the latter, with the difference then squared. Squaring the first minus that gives 3.11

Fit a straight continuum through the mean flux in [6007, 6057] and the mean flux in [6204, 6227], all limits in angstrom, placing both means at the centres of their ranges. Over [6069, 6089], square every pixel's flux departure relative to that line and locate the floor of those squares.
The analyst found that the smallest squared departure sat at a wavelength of 6075.5 angstrom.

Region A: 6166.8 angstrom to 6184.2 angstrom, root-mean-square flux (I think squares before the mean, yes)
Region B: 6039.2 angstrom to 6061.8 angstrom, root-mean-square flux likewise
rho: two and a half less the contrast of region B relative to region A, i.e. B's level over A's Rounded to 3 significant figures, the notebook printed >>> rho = 1.40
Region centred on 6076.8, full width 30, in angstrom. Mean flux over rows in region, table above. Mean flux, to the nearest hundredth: 3.25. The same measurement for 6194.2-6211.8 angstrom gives 2.98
